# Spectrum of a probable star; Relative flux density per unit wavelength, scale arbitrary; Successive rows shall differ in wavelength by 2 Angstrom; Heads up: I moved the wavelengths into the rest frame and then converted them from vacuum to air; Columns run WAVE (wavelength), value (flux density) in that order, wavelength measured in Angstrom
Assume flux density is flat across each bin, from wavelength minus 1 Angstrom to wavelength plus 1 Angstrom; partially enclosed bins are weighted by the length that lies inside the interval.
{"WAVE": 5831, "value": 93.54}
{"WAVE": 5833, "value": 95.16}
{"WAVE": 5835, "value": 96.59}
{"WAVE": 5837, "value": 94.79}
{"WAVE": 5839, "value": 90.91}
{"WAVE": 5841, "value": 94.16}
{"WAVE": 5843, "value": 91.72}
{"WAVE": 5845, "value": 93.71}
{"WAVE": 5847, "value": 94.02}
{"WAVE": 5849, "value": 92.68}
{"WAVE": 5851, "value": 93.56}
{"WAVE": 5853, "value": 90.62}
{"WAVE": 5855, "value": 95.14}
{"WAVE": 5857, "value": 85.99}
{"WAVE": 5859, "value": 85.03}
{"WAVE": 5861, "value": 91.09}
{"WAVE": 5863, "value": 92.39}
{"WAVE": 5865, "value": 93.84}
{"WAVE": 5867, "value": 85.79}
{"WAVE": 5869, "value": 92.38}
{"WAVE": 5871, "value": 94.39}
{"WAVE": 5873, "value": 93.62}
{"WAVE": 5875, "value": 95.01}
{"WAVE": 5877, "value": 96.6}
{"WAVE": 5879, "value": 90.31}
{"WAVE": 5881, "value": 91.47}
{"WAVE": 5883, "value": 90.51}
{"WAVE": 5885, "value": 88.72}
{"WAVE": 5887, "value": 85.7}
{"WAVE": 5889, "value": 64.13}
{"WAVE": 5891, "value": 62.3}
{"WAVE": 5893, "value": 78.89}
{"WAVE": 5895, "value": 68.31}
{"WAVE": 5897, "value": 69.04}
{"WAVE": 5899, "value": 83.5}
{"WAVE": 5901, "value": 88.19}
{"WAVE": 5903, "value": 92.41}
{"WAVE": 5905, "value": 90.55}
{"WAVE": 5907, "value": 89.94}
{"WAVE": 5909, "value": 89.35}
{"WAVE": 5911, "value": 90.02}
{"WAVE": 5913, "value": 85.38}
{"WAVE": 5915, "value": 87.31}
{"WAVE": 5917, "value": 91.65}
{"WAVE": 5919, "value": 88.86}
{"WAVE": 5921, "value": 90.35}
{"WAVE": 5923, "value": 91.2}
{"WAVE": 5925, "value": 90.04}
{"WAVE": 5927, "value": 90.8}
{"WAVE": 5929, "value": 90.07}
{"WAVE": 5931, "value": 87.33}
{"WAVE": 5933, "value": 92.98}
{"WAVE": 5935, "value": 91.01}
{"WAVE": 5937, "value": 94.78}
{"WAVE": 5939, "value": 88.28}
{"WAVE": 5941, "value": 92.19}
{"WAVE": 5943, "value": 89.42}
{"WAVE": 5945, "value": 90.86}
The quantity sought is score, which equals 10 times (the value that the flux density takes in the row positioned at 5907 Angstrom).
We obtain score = 899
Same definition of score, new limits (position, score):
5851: 936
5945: 909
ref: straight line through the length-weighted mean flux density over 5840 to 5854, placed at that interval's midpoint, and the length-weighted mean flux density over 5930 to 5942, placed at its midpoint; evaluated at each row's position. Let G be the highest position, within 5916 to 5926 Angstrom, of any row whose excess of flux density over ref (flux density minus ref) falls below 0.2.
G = 5925 Angstrom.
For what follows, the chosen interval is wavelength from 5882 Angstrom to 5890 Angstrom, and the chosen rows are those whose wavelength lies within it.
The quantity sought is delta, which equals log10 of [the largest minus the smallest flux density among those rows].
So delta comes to 1.42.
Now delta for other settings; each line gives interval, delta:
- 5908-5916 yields 0.67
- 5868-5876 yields 0.42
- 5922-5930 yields 0.06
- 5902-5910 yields 0.49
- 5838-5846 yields 0.51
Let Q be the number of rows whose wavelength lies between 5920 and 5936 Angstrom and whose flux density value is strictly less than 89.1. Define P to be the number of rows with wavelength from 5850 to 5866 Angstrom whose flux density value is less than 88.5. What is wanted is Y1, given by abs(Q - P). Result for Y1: 1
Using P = 2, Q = 1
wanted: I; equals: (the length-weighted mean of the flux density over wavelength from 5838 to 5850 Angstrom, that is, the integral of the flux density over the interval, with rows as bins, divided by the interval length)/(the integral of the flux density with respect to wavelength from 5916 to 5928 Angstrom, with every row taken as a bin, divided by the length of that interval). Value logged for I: 1.03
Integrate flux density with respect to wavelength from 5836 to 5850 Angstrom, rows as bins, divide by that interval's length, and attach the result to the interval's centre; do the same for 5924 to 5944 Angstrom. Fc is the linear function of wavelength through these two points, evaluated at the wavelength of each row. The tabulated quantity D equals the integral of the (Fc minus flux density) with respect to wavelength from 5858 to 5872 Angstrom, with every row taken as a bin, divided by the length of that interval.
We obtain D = 1.8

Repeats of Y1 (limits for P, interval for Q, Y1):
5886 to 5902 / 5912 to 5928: 5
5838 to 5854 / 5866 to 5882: 1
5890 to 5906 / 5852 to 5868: 3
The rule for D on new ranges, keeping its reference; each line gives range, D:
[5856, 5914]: 5.6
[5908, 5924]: 1.9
